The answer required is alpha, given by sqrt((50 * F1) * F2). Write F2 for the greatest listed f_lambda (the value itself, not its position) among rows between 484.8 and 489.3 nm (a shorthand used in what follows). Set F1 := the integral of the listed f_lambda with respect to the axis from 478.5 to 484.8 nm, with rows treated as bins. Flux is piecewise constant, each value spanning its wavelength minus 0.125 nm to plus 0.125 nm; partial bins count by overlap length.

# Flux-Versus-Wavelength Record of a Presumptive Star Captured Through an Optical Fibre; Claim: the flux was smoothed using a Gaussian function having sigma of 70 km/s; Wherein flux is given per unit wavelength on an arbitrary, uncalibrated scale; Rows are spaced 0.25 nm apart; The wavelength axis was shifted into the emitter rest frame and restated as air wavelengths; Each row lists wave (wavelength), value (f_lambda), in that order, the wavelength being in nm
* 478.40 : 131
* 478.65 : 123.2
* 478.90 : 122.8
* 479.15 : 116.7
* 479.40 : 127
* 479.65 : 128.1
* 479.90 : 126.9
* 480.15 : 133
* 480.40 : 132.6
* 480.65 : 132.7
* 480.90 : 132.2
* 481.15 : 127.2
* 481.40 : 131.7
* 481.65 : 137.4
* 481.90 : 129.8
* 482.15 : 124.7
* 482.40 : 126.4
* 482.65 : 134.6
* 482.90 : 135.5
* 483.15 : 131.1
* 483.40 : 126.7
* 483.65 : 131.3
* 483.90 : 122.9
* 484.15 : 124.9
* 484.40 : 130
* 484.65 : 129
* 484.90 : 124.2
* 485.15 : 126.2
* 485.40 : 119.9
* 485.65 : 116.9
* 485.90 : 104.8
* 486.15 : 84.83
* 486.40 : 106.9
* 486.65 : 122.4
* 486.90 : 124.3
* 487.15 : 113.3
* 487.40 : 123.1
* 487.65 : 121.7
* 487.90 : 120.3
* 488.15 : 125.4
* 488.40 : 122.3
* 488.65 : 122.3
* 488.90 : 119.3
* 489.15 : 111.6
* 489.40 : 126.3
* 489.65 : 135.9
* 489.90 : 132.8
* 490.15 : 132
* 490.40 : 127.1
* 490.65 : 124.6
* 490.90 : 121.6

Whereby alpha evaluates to 2262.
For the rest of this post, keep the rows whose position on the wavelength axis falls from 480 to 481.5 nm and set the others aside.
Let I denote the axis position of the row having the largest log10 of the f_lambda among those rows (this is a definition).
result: 480.15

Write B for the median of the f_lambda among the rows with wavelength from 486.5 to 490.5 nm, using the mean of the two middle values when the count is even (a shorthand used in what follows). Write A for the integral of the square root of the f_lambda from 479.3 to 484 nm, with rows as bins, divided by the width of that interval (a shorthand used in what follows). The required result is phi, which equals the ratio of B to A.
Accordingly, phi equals 10.8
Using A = 11.4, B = 123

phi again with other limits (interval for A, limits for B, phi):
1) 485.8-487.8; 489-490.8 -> 12.0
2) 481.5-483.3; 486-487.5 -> 10.3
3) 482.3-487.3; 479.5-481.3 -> 12.0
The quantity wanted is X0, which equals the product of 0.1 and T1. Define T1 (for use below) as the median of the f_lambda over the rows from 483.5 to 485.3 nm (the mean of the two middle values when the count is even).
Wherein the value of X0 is 12.6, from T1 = 126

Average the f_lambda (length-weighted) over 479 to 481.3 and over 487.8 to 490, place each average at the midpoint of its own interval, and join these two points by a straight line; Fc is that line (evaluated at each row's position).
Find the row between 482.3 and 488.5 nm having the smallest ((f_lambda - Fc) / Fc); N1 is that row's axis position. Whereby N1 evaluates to 486.15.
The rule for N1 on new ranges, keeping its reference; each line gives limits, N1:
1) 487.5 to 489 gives 488.90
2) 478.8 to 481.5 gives 479.15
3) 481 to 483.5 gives 482.15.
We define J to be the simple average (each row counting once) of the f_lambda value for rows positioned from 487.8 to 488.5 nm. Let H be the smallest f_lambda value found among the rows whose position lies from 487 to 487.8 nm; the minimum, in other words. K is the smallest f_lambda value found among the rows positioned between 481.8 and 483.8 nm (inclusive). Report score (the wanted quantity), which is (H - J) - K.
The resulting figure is -134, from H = 113.3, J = 123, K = 124.7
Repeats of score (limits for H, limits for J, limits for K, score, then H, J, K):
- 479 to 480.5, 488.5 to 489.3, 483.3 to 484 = -124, 116.7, 118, 122.9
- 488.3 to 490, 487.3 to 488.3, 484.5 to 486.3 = -96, 111.6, 123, 84.83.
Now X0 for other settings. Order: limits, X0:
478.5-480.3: 12.7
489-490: 13.0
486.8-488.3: 12.2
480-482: 13.2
